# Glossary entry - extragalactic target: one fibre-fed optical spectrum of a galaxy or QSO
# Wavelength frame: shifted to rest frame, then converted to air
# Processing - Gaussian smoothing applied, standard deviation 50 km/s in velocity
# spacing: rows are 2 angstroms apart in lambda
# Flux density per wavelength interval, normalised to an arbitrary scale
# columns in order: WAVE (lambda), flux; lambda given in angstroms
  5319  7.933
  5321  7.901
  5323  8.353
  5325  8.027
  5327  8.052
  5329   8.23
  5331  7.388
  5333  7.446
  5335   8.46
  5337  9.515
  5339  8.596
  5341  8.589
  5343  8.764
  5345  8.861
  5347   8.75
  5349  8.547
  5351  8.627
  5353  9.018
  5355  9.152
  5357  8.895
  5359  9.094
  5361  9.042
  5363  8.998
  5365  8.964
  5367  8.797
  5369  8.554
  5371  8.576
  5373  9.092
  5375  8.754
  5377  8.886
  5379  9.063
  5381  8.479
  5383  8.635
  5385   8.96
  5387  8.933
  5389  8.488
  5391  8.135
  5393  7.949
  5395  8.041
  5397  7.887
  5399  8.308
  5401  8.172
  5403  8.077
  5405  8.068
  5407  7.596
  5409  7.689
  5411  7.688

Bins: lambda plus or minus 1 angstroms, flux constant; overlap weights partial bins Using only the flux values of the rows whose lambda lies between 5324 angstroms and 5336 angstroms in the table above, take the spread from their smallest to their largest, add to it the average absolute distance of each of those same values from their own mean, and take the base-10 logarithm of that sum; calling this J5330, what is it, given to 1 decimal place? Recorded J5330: 0.2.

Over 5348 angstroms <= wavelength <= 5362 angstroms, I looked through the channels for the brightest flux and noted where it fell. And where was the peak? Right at 5355 angstroms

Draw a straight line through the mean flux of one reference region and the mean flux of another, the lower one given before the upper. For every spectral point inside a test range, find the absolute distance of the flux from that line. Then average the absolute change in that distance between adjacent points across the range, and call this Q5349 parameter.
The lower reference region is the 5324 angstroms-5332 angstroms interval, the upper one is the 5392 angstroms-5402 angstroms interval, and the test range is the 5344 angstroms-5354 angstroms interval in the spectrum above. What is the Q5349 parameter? 0.20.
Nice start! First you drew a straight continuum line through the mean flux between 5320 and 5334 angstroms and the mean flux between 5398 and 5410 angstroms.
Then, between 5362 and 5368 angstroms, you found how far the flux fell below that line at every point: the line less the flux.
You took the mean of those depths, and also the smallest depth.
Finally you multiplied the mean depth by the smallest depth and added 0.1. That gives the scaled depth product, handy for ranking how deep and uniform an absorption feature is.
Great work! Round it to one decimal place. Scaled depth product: 1.1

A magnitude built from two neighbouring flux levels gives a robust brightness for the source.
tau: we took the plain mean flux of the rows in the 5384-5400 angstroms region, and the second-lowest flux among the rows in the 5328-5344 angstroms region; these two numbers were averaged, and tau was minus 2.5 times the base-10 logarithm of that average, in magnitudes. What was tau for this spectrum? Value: -2.24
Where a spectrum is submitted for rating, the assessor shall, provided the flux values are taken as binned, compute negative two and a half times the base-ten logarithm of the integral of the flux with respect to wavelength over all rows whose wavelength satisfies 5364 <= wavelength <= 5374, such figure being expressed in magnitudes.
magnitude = -4.86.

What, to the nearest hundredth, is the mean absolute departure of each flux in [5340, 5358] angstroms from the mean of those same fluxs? 0.16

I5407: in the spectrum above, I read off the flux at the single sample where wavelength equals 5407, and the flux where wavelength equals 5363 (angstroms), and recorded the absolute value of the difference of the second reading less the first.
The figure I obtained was 1.4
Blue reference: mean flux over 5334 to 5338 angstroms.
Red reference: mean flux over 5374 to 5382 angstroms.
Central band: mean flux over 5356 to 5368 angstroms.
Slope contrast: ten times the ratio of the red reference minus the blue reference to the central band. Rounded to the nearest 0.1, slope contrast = -0.2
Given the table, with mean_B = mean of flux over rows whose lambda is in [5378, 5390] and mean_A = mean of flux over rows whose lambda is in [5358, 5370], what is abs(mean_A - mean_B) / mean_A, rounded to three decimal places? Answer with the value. 0.017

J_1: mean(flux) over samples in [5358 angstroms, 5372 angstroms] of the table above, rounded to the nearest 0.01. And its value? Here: 8.86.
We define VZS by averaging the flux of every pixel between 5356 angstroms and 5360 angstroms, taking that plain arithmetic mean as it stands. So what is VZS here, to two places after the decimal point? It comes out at 8.99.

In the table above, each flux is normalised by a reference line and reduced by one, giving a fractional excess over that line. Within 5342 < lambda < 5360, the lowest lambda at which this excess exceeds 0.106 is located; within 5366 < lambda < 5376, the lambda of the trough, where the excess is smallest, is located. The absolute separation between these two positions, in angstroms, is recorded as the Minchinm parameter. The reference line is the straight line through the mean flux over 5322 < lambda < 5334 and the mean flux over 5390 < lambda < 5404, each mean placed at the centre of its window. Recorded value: 24 angstroms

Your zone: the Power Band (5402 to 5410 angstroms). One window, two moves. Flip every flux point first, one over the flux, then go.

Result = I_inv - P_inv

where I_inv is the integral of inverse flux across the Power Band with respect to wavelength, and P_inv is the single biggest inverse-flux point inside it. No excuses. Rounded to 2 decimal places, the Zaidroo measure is 0.89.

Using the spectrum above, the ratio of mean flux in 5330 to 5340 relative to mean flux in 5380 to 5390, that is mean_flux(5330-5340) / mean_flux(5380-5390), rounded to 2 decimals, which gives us 0.95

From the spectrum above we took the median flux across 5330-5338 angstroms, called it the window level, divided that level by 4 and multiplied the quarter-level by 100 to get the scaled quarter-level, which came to 199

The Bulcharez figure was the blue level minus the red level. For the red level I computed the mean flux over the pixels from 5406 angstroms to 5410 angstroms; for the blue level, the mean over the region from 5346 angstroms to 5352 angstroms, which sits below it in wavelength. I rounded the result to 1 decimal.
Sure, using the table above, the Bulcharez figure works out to 1.0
